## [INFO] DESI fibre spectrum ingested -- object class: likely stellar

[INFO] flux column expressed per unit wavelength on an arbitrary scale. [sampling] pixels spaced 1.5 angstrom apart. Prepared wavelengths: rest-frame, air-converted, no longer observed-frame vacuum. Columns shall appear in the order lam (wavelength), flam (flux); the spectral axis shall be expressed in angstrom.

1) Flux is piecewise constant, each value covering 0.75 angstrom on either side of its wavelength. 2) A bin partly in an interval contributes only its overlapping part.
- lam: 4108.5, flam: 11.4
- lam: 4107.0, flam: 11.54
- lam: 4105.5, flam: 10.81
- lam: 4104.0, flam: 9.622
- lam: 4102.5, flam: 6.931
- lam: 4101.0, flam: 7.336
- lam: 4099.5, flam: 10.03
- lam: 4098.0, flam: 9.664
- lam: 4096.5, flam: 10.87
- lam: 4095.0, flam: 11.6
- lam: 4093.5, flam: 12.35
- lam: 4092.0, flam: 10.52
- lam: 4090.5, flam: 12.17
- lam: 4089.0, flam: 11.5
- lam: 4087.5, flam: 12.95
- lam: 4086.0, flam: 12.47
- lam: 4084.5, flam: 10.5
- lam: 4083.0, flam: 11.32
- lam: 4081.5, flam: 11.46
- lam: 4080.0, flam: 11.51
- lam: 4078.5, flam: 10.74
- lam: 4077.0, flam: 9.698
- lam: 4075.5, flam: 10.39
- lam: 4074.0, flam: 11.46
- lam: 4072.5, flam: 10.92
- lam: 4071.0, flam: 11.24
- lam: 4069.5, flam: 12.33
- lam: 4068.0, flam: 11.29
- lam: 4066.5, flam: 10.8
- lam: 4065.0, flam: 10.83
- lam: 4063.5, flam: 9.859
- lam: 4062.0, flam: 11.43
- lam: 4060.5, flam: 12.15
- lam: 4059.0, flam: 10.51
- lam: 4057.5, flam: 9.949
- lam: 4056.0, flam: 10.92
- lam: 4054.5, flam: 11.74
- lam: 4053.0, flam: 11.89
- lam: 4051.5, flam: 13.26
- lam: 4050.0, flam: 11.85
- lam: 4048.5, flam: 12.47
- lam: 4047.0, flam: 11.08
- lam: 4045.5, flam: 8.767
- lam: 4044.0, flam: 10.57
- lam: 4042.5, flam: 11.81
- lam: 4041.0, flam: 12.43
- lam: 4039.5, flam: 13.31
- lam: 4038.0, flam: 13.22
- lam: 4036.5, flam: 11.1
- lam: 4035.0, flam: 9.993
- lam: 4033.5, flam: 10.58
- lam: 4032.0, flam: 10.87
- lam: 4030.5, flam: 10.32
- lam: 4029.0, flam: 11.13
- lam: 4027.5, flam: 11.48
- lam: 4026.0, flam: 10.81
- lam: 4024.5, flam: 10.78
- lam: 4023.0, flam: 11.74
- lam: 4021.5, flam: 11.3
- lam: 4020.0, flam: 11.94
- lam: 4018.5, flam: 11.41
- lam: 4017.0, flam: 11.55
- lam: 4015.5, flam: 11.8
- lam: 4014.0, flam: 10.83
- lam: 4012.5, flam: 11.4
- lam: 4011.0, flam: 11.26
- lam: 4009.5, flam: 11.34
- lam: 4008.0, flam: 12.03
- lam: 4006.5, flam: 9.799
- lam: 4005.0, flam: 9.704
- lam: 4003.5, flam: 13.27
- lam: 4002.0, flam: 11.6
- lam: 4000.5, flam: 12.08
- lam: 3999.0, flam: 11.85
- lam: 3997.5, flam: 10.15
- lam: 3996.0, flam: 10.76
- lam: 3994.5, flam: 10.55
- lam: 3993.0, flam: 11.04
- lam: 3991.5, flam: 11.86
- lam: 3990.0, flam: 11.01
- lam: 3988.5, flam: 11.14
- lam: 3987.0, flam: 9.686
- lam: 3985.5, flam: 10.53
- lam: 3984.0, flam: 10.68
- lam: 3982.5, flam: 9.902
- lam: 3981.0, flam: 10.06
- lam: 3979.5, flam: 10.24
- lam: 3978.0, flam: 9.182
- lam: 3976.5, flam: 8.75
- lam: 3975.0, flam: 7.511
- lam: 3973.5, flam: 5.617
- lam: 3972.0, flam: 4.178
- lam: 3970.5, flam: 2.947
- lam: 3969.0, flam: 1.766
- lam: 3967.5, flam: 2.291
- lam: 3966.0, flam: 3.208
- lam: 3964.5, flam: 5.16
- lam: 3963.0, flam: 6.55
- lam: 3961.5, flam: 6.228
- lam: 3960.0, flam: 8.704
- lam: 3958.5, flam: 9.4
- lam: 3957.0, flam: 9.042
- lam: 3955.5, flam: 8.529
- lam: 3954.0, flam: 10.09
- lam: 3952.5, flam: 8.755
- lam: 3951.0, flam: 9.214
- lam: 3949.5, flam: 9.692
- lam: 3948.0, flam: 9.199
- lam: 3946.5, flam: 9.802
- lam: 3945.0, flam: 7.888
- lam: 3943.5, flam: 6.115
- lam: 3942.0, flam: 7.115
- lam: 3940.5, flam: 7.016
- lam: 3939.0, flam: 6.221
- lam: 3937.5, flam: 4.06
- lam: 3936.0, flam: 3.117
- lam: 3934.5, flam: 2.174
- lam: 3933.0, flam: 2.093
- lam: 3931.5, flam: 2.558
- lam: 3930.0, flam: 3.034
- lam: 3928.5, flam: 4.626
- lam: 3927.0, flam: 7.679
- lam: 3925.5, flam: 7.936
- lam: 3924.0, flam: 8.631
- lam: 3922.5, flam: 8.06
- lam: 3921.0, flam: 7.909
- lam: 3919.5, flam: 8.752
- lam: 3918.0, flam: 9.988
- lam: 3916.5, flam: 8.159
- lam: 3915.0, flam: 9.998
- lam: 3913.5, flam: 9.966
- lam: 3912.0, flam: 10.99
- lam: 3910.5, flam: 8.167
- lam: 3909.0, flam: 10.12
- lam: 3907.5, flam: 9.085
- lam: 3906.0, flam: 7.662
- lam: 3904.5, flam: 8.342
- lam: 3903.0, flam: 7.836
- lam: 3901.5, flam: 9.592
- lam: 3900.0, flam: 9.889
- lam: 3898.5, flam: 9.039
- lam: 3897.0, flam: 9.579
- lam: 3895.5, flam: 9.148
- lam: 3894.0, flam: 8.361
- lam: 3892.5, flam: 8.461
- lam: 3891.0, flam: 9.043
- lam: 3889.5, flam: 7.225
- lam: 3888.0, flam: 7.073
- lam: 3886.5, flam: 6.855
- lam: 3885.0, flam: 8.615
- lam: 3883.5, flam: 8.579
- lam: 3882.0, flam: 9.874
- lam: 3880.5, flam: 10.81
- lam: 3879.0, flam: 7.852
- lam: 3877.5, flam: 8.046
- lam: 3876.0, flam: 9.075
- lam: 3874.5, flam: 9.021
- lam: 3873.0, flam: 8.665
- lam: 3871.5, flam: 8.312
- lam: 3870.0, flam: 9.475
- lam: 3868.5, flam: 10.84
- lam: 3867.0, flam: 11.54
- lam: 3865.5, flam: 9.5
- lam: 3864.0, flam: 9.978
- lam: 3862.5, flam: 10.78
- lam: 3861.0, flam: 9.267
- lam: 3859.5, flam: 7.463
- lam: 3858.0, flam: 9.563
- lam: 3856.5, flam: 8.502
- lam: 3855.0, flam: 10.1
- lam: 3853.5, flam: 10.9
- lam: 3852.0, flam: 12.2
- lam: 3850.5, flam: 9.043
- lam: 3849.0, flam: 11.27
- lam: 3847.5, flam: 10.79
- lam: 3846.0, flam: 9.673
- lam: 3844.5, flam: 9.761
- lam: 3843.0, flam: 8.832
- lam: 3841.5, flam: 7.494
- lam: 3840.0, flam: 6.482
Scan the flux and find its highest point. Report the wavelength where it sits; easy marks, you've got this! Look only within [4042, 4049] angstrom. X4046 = 4048.5 angstrom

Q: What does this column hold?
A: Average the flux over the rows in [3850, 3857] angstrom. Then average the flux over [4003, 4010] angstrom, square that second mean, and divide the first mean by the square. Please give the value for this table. 0.08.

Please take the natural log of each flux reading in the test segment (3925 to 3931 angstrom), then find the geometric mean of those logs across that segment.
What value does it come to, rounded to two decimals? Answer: 1.64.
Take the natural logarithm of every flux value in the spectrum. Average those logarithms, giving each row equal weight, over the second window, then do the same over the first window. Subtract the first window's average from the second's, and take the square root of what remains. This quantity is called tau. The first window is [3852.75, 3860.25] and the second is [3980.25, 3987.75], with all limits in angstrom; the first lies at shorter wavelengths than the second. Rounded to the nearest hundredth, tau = 0.31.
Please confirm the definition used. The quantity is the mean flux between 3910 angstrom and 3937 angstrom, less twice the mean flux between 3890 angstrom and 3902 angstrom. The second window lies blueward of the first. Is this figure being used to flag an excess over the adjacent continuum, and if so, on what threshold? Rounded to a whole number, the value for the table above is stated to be -11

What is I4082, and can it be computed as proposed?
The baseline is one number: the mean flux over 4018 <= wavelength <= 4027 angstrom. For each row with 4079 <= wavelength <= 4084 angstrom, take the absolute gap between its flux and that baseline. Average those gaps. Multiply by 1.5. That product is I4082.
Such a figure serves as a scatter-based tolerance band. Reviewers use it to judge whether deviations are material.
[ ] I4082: 0.2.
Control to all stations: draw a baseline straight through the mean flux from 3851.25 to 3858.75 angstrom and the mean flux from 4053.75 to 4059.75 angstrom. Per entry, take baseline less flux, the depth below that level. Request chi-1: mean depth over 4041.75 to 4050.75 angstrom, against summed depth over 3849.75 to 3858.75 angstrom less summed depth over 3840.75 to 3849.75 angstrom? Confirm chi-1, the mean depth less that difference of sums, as 2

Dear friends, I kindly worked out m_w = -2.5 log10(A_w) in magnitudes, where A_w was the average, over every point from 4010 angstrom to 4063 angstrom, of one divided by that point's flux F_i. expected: 2.63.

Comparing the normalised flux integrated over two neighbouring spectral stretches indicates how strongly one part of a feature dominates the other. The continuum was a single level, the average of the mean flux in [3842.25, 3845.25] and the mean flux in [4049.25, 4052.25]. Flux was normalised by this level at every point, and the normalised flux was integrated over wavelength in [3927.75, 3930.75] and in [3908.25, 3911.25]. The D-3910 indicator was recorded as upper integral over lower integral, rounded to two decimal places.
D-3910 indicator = 0.42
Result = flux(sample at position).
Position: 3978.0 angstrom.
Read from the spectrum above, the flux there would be 9.182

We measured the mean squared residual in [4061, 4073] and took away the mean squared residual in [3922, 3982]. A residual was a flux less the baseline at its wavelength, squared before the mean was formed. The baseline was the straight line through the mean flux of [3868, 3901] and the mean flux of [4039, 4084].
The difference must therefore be -16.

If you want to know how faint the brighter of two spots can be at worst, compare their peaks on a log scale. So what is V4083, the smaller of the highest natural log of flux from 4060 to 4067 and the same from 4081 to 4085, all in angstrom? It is 2.4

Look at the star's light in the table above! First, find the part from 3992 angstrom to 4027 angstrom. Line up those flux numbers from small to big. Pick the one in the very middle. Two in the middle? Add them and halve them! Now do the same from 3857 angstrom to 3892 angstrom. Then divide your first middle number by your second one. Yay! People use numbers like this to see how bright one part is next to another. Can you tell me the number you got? 1.25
